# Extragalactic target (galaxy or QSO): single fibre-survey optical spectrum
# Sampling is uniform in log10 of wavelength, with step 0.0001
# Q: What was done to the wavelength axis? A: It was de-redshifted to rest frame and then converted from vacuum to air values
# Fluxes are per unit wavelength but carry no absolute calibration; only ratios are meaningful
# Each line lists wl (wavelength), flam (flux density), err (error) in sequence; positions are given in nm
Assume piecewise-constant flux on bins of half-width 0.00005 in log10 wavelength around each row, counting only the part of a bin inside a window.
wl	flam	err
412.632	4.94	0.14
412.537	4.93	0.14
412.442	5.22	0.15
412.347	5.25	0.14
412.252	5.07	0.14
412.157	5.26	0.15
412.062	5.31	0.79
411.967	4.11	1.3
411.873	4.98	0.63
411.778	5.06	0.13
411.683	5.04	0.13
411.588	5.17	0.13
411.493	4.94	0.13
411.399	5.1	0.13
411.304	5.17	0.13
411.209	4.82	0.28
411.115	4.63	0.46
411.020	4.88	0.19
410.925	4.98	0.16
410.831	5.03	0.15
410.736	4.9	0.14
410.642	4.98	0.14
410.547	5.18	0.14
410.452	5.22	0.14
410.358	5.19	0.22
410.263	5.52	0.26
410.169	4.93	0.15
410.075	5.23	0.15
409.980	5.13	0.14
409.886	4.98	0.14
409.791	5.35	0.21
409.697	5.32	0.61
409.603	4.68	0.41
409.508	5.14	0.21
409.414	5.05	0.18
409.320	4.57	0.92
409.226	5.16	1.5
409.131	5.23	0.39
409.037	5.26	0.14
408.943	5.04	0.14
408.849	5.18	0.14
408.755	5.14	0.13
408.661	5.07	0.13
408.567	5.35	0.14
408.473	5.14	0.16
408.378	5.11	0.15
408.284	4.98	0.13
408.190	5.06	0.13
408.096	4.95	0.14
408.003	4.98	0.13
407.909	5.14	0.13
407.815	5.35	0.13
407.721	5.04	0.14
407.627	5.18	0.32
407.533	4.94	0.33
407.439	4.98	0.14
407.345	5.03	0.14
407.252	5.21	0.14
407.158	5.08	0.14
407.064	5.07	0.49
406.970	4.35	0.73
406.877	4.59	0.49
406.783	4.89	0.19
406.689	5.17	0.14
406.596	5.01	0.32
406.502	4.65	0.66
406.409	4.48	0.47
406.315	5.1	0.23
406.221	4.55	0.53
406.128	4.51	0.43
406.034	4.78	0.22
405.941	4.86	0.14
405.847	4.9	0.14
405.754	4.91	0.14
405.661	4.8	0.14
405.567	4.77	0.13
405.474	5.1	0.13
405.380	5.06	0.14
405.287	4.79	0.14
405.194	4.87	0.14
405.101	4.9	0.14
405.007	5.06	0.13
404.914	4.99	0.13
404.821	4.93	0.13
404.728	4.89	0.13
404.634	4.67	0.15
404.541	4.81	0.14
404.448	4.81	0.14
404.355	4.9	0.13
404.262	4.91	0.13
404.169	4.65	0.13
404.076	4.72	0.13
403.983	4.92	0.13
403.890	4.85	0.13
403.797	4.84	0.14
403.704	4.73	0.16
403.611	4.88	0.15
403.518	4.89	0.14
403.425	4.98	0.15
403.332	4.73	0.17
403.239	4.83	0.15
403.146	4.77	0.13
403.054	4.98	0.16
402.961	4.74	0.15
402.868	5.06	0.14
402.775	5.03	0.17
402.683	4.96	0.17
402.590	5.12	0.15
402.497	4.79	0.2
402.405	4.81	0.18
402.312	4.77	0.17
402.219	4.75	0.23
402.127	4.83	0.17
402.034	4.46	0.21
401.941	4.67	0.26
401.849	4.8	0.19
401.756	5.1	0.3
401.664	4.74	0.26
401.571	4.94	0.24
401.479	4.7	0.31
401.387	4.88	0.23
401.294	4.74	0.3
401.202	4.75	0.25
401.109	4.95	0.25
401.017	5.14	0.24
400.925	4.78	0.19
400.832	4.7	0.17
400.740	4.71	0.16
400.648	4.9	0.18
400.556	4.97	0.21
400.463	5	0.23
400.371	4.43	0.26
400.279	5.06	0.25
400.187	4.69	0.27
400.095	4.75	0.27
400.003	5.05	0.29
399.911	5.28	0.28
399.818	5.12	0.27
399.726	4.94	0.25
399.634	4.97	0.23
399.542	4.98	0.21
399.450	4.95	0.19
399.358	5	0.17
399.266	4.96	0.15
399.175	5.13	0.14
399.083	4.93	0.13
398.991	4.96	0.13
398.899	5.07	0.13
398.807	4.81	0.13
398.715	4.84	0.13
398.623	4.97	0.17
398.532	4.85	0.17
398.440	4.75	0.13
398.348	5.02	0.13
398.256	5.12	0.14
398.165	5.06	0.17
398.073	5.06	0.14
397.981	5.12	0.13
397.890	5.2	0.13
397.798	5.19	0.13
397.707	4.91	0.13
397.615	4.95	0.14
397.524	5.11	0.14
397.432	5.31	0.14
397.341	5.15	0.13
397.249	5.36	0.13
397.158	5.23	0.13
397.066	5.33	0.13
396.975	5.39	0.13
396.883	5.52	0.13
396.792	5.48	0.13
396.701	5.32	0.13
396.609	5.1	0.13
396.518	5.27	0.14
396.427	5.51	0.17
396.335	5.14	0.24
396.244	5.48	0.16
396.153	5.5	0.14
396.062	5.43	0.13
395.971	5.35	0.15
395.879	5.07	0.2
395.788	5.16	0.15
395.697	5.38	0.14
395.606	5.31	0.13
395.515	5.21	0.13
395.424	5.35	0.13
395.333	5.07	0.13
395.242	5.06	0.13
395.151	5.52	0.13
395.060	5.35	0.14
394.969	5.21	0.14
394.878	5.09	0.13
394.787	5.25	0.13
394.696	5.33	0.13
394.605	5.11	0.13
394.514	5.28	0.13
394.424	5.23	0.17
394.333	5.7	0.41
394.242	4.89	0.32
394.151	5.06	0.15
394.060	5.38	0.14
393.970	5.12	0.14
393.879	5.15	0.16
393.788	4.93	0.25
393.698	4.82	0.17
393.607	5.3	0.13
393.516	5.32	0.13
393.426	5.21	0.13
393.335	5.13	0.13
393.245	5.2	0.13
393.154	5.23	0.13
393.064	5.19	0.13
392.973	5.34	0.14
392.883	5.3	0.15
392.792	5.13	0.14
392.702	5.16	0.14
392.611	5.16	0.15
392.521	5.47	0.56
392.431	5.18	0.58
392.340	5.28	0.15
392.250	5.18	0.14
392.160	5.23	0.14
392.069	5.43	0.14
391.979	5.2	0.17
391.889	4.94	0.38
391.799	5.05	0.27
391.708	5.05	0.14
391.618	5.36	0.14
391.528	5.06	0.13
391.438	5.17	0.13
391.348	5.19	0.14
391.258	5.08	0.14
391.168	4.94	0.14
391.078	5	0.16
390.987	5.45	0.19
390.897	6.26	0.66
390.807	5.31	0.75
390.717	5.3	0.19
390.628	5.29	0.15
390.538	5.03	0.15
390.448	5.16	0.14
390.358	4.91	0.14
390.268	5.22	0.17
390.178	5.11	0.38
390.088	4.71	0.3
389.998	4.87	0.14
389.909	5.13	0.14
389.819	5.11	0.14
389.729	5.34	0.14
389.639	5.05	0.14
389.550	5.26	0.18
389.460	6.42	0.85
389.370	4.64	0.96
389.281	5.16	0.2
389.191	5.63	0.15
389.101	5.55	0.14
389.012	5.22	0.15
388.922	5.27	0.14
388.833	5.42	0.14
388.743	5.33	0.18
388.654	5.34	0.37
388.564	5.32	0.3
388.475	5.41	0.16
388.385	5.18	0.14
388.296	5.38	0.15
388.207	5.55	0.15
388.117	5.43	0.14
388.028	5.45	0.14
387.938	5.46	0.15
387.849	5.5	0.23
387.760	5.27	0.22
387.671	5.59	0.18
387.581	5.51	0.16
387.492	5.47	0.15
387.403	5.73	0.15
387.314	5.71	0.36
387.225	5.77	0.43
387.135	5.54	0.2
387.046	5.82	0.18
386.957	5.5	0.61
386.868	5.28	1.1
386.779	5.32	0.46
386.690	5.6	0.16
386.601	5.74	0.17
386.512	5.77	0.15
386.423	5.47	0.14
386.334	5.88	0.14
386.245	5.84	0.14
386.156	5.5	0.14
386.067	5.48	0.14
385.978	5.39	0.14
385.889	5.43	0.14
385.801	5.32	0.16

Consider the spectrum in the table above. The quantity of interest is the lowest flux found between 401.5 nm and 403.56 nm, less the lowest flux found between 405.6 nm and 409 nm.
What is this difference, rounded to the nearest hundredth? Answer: 0.11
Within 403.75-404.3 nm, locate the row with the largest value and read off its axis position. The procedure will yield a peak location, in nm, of 403.983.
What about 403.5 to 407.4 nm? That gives 407.252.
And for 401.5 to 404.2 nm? 402.590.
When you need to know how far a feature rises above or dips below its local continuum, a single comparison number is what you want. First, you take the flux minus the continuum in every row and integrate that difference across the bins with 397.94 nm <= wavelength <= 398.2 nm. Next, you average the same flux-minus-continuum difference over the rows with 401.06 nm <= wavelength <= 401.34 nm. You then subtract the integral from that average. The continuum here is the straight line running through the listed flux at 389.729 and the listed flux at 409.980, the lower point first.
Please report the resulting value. -0.36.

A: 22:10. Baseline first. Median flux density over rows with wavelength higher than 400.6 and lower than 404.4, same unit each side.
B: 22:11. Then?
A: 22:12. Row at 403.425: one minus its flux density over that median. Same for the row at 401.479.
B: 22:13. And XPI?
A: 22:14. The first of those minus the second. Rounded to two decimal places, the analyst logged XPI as -0.06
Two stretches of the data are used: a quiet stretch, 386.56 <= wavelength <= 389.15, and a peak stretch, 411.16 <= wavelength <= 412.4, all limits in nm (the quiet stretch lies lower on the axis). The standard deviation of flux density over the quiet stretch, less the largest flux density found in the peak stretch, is -5.14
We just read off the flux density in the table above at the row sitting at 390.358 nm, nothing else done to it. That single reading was 4.91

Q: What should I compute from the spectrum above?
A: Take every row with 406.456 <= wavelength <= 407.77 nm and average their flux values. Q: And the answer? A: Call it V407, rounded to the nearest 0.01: 4.94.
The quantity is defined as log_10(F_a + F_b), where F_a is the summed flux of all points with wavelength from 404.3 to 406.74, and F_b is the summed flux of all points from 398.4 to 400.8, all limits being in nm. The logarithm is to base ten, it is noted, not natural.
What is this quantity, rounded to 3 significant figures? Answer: 2.41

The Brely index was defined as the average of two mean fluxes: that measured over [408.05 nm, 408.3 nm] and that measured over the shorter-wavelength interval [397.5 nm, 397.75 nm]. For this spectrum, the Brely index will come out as 4.99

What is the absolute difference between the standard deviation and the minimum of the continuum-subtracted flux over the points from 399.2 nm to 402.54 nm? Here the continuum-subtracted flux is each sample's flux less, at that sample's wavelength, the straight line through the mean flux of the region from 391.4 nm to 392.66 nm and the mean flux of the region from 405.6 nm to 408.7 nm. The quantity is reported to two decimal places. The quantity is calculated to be 0.80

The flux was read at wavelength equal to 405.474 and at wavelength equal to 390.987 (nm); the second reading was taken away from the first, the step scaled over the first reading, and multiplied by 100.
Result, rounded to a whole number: -7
